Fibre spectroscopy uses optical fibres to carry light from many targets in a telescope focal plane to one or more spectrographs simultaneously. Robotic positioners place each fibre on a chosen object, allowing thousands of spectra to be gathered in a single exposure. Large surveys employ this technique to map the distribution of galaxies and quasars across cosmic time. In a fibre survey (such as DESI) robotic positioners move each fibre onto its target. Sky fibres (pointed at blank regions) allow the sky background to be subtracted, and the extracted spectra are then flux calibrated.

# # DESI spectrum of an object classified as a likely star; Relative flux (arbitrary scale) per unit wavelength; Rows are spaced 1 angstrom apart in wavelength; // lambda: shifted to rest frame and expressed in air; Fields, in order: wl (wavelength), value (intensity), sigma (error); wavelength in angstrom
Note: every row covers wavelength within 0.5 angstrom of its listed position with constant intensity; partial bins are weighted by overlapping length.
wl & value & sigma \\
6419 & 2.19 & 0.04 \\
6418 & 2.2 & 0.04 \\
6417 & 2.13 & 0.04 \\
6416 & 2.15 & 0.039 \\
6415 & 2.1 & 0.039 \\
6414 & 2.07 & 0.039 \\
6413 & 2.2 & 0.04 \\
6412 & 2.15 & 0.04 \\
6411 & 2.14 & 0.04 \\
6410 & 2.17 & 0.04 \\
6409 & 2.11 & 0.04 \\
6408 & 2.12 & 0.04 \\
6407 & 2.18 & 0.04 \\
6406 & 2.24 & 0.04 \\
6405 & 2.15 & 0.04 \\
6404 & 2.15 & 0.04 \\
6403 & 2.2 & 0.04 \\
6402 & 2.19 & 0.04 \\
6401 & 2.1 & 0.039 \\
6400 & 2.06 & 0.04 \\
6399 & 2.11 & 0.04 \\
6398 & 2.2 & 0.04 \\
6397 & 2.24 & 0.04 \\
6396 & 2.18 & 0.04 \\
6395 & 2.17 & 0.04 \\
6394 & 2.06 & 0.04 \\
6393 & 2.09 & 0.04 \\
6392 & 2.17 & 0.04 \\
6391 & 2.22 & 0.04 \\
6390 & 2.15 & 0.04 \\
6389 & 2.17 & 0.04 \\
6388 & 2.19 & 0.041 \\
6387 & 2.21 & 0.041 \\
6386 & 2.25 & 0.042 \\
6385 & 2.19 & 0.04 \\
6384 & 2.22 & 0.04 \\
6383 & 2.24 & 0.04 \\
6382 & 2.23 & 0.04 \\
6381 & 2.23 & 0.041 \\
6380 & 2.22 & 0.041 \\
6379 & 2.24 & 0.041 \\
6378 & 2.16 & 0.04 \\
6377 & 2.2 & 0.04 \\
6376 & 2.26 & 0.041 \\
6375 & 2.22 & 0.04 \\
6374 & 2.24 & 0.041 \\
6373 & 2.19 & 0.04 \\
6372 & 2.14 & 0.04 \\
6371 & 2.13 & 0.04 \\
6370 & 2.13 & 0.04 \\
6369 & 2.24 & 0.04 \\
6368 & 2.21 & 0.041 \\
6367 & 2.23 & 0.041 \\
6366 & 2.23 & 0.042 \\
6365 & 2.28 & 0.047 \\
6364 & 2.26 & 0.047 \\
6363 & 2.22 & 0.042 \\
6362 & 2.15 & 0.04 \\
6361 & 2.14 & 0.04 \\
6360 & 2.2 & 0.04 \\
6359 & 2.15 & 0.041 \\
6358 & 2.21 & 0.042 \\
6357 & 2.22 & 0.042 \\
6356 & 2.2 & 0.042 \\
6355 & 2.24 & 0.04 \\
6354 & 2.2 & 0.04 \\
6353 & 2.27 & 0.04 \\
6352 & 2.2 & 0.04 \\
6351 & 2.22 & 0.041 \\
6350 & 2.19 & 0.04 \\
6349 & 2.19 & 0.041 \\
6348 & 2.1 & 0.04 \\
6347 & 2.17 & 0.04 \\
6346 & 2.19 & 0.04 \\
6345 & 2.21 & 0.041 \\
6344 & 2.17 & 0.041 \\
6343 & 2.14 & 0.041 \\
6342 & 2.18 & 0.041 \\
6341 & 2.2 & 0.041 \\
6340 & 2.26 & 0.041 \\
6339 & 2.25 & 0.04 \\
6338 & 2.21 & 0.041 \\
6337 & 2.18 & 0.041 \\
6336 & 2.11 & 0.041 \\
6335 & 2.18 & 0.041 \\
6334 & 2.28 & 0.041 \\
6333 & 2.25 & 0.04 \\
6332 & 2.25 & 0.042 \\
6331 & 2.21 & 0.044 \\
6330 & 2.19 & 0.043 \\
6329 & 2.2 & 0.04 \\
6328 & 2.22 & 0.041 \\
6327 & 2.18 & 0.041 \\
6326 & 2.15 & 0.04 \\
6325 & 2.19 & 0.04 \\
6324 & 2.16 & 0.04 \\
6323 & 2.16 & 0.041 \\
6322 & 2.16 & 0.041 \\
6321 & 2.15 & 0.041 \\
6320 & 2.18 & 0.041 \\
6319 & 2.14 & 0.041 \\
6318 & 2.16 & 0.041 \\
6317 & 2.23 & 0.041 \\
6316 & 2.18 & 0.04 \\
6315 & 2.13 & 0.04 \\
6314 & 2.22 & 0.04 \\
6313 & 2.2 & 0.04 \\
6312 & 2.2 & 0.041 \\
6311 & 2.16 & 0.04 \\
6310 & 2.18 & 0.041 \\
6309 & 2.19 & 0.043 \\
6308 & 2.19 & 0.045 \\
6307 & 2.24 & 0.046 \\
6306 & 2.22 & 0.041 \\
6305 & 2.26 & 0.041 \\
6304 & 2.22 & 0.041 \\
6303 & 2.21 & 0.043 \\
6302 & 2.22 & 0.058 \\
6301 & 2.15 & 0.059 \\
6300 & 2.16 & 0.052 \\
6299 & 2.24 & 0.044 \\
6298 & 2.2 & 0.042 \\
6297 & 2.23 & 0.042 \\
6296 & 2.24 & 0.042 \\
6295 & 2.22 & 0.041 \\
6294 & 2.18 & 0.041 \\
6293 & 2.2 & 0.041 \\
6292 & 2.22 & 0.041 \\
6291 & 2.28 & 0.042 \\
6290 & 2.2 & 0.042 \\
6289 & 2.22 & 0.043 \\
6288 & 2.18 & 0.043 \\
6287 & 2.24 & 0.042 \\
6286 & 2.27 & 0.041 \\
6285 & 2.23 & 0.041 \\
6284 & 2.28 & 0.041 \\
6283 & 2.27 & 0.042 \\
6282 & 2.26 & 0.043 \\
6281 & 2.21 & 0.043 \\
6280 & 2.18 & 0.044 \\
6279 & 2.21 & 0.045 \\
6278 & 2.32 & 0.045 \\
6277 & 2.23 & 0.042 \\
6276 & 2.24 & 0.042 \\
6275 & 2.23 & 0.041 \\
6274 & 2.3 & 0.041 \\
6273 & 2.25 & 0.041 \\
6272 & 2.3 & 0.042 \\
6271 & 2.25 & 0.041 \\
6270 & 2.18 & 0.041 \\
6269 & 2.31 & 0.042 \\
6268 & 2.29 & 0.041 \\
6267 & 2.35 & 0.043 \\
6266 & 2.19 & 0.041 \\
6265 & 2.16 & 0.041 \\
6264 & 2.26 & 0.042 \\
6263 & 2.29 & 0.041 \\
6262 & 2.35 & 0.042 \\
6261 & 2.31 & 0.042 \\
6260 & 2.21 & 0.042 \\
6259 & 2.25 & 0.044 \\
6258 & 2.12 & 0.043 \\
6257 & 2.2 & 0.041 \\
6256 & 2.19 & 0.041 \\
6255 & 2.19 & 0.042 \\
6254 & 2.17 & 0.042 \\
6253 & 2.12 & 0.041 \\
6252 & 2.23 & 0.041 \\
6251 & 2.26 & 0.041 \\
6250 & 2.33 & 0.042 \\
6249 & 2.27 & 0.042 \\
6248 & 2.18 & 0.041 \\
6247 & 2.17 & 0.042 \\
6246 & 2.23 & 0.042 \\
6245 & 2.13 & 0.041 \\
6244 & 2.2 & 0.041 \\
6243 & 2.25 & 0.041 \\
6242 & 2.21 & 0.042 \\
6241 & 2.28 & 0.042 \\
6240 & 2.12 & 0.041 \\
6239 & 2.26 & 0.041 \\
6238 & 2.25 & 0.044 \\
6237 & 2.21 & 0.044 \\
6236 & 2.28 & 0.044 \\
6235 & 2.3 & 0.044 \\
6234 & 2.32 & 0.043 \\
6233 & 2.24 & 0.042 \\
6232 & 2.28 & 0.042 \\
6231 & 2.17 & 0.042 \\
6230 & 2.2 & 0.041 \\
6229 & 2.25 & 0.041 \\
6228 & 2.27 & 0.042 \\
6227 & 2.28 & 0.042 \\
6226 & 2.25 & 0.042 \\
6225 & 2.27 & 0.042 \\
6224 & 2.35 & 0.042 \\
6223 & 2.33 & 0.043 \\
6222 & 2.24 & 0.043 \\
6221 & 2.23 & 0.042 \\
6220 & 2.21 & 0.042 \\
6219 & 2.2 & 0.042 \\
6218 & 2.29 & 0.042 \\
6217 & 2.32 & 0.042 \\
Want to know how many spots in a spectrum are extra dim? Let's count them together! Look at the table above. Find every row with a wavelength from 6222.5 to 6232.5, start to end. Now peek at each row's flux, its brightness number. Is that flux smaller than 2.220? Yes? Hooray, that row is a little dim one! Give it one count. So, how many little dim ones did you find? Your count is 2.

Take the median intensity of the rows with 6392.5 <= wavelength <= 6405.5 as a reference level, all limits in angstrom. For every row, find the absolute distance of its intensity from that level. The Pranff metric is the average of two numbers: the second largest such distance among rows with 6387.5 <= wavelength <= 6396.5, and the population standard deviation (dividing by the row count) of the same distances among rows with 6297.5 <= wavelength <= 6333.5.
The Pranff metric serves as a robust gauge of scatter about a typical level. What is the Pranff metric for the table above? 0.051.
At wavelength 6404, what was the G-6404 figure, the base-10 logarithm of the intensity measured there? 0.332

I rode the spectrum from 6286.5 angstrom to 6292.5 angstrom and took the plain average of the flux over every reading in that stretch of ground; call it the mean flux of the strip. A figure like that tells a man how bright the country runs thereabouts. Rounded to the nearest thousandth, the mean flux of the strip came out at 2.223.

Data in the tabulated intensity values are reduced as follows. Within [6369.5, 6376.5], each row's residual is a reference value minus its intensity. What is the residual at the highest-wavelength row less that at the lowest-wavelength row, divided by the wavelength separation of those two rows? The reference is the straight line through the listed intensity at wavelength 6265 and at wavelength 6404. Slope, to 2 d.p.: -0.02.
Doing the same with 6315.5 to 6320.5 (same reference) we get 0.00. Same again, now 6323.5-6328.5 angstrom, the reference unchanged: -0.02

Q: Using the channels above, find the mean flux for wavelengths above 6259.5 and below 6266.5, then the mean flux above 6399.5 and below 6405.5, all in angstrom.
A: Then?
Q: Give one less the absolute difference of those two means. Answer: 0.89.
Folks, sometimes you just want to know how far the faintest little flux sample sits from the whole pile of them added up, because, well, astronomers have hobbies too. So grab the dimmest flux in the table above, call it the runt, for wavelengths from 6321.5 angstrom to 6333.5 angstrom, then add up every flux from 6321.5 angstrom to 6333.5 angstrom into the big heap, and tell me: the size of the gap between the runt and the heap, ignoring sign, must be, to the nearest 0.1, 24.2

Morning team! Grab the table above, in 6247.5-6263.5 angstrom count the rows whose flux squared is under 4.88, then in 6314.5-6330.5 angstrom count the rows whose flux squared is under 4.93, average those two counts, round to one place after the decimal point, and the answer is 11.0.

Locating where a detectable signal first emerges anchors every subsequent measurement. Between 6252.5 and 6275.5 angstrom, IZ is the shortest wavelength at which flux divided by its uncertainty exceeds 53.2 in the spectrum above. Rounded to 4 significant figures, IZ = 6256 angstrom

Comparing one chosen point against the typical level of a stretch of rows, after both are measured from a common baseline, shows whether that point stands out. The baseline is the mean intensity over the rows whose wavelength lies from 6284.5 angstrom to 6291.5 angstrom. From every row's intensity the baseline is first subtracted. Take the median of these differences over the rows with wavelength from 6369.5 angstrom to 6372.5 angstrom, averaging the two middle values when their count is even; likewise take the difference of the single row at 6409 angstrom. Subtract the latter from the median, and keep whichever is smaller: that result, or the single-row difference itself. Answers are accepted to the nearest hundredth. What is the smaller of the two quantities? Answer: -0.12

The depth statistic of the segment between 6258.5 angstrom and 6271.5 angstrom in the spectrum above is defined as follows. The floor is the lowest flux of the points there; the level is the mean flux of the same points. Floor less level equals -0.10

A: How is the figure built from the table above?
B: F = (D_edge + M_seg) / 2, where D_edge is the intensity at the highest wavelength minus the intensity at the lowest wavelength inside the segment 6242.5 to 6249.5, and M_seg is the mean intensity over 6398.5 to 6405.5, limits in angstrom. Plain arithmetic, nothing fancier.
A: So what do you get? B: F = 1.08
